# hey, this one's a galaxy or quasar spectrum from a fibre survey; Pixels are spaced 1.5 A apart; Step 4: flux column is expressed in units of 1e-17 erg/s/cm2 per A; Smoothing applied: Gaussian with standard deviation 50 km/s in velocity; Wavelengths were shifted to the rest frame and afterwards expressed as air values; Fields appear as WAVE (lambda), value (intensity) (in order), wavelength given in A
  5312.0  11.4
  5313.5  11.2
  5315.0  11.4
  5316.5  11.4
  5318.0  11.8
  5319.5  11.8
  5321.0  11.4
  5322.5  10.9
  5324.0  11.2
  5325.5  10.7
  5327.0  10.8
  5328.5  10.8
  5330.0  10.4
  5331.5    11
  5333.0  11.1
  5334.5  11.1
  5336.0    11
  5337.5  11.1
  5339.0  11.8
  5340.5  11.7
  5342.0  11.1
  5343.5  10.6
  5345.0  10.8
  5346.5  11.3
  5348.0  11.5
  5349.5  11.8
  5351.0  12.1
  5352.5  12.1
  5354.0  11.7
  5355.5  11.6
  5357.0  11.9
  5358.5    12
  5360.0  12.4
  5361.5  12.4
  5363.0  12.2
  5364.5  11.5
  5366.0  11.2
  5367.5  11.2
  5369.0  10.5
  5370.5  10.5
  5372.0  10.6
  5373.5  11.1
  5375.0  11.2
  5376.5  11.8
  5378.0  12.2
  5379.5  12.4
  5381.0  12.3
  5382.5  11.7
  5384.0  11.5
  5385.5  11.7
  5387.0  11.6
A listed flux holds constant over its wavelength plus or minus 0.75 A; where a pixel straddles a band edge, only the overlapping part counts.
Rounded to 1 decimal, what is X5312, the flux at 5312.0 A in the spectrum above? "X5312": 11.4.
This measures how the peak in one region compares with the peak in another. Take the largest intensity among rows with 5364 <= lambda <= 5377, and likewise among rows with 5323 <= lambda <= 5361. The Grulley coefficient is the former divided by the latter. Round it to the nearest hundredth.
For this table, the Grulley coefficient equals 0.95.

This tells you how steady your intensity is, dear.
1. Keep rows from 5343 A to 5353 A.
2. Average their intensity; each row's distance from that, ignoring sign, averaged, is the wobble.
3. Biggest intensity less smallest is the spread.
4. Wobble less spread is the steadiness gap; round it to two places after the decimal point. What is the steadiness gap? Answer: -1.02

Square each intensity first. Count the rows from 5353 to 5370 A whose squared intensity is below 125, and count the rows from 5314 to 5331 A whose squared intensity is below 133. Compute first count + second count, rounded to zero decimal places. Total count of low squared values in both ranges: 10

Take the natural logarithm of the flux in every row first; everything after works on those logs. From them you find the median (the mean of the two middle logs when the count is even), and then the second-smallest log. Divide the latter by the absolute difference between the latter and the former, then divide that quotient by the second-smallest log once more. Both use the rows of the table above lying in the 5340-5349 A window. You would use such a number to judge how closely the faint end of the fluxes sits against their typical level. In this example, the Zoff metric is 28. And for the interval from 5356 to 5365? 60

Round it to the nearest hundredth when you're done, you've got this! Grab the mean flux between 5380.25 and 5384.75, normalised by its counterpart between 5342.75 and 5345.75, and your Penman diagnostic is 1.11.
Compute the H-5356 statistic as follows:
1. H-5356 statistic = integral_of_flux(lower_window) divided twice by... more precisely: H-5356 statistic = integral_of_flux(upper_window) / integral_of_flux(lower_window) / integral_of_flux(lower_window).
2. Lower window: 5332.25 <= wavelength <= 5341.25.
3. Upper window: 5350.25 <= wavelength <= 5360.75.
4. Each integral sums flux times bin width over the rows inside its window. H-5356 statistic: 0.012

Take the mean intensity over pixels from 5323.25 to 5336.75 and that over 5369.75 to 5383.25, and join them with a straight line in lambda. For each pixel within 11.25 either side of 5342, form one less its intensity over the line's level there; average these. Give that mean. -0.025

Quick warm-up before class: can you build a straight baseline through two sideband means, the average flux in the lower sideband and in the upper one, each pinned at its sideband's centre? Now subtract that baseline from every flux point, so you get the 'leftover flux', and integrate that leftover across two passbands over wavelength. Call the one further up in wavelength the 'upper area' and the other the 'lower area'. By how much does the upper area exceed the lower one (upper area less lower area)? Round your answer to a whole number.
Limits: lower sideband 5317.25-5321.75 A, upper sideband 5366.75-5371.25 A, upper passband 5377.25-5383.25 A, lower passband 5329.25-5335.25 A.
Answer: 13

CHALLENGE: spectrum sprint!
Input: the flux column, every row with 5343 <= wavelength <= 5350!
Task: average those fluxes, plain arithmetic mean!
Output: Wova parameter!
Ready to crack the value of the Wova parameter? 11.2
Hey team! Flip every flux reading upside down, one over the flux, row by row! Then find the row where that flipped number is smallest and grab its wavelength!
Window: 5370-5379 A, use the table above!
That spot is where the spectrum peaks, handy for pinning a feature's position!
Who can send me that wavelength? 5378.0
